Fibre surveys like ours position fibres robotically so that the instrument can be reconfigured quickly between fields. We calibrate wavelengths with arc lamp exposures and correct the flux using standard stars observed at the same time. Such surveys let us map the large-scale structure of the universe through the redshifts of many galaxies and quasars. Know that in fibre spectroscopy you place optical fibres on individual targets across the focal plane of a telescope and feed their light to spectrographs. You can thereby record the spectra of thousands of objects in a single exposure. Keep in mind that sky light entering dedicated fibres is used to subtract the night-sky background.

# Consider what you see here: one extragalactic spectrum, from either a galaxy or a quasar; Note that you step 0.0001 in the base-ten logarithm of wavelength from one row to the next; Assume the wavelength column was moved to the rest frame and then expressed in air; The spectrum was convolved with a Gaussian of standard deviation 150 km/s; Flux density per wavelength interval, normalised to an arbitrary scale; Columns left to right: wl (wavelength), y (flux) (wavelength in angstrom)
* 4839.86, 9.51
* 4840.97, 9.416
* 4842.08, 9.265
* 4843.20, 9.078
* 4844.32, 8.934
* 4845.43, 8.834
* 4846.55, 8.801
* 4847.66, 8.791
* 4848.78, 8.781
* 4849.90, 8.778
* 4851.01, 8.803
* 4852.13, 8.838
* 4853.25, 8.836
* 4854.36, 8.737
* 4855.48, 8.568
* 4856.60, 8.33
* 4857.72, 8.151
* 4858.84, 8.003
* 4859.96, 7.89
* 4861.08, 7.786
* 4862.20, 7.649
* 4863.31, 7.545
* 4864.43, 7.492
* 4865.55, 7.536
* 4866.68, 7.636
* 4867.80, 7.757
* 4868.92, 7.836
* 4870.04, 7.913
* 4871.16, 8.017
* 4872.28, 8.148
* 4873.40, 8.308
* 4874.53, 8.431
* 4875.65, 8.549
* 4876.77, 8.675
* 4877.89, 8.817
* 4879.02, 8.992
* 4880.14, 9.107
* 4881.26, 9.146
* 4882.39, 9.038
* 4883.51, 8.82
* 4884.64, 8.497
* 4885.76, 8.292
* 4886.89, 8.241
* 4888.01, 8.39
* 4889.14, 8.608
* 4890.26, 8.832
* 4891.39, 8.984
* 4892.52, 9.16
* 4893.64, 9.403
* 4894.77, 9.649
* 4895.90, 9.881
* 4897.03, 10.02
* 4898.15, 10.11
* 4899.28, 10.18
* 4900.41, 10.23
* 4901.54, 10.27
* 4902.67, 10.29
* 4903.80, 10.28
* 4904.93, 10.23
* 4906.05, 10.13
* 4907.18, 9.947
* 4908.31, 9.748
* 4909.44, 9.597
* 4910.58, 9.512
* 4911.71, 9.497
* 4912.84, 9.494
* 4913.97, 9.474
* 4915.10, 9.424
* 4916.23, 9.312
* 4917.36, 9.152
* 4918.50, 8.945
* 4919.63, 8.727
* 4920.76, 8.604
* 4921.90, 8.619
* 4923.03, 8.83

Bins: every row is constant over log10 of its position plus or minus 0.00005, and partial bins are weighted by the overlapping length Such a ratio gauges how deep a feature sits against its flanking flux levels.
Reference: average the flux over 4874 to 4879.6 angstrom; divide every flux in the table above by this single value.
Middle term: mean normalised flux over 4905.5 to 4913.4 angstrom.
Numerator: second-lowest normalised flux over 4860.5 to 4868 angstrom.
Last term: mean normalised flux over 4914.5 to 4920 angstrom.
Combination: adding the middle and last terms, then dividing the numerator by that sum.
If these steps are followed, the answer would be 0.40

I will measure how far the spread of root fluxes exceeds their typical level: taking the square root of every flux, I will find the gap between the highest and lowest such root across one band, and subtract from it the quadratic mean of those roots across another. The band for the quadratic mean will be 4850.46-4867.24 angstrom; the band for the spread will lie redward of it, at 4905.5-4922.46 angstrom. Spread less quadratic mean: -2.60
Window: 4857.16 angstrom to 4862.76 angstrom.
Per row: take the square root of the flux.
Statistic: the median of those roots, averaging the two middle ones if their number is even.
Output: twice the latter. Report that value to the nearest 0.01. 5.62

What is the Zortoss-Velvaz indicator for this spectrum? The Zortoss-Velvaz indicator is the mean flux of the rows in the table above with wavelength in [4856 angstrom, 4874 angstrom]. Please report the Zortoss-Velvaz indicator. 7.9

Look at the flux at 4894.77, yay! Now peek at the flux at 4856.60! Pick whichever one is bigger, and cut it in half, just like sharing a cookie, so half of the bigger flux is 4.82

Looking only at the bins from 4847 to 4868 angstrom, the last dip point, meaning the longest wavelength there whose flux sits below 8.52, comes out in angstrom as 4867.80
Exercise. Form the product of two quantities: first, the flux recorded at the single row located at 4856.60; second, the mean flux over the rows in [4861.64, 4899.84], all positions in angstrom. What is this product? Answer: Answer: 72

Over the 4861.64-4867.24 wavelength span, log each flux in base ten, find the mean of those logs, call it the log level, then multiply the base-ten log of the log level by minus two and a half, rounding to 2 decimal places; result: 0.14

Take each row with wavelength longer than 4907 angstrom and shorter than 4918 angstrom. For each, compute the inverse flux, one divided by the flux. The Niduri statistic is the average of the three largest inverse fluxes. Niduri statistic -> 0.108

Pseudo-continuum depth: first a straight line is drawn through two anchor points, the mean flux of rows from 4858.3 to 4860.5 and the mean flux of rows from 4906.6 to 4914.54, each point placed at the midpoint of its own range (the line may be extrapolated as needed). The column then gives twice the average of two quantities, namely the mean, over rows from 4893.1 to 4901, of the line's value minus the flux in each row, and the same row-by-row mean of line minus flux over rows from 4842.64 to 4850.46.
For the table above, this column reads -2.1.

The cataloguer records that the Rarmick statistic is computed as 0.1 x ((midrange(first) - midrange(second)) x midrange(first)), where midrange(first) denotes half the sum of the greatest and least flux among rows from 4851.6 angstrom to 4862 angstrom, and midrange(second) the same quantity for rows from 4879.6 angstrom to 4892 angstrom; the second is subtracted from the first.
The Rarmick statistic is -0.32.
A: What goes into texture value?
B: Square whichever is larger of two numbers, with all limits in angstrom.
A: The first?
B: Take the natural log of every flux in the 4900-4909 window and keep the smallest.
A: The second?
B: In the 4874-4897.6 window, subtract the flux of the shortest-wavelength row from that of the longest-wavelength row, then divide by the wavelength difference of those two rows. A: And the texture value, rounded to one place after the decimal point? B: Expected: 5.2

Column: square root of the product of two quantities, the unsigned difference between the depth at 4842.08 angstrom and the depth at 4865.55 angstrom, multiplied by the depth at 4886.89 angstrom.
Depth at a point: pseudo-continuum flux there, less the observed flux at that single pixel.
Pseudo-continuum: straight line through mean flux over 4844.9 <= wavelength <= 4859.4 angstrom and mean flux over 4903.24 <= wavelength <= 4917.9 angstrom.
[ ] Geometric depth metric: 1.5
